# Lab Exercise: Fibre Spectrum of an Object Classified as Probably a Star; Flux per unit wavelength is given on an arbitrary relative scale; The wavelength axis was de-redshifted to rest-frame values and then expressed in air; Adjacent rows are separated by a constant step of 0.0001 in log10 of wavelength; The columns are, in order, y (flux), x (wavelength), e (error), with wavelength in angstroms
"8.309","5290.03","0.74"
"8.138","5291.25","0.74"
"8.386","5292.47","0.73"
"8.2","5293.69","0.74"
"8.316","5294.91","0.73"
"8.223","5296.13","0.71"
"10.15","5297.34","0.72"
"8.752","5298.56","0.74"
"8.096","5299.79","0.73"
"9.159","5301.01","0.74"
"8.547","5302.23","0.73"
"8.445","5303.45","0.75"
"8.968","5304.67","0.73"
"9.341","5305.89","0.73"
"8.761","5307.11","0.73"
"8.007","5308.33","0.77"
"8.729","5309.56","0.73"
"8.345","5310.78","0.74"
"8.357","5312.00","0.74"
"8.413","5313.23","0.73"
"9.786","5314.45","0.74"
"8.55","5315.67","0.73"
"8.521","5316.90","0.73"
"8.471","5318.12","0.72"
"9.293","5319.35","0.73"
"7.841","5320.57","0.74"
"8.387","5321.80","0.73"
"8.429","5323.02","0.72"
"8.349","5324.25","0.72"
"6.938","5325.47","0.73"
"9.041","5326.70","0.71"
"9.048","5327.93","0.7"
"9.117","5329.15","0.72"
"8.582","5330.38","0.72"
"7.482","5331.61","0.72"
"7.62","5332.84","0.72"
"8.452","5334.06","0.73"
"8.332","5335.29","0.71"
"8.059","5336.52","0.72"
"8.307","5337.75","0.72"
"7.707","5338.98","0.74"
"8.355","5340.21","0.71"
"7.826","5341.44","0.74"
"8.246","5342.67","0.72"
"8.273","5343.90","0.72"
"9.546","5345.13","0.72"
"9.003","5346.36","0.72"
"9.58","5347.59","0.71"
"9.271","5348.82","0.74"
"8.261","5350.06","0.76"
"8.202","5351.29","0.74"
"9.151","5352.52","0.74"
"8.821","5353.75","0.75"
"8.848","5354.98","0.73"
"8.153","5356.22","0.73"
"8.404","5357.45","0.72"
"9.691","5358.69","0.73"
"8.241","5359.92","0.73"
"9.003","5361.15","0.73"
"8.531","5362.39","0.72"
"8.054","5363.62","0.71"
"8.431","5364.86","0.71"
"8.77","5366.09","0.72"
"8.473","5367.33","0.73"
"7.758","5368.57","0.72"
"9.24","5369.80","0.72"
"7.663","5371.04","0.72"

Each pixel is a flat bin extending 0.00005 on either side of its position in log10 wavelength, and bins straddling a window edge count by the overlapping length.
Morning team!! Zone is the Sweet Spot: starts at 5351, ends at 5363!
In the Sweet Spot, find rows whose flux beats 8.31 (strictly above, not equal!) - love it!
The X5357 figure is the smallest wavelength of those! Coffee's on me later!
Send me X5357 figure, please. 5352.52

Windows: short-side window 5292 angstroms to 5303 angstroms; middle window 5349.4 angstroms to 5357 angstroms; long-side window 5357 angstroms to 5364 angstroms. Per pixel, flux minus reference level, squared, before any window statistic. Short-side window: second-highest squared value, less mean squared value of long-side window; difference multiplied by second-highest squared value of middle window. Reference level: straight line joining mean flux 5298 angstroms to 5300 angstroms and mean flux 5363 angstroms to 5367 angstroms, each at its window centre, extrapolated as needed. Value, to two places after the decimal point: 0.03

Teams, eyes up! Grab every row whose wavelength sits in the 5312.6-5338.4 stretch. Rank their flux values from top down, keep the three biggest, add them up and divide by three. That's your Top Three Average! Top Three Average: 9.4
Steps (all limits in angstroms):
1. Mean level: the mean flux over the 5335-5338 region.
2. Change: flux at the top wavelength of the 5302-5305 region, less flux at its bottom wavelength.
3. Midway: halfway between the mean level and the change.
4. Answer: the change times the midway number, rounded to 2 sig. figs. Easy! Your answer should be 1.8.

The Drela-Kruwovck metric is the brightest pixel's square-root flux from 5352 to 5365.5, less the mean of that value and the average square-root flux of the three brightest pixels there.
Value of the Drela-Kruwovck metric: 0.033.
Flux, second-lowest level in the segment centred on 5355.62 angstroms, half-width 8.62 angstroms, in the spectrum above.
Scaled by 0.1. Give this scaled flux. 0.815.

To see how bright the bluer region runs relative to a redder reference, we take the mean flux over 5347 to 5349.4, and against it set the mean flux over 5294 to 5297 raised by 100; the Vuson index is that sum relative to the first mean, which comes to 11.5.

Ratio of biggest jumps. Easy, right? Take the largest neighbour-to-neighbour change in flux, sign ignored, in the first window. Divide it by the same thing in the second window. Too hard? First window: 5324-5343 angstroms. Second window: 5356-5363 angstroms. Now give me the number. 1.5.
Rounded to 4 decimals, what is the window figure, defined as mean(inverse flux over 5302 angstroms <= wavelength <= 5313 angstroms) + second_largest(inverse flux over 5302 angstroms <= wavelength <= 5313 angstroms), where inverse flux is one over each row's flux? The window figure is 0.2362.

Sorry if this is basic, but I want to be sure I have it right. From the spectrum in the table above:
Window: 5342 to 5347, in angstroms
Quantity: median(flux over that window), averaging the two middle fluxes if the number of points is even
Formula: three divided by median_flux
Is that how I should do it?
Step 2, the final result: 0.347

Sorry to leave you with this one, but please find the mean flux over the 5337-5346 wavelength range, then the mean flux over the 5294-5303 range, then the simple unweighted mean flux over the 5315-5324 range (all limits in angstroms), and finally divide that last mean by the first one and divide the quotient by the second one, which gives 0.117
